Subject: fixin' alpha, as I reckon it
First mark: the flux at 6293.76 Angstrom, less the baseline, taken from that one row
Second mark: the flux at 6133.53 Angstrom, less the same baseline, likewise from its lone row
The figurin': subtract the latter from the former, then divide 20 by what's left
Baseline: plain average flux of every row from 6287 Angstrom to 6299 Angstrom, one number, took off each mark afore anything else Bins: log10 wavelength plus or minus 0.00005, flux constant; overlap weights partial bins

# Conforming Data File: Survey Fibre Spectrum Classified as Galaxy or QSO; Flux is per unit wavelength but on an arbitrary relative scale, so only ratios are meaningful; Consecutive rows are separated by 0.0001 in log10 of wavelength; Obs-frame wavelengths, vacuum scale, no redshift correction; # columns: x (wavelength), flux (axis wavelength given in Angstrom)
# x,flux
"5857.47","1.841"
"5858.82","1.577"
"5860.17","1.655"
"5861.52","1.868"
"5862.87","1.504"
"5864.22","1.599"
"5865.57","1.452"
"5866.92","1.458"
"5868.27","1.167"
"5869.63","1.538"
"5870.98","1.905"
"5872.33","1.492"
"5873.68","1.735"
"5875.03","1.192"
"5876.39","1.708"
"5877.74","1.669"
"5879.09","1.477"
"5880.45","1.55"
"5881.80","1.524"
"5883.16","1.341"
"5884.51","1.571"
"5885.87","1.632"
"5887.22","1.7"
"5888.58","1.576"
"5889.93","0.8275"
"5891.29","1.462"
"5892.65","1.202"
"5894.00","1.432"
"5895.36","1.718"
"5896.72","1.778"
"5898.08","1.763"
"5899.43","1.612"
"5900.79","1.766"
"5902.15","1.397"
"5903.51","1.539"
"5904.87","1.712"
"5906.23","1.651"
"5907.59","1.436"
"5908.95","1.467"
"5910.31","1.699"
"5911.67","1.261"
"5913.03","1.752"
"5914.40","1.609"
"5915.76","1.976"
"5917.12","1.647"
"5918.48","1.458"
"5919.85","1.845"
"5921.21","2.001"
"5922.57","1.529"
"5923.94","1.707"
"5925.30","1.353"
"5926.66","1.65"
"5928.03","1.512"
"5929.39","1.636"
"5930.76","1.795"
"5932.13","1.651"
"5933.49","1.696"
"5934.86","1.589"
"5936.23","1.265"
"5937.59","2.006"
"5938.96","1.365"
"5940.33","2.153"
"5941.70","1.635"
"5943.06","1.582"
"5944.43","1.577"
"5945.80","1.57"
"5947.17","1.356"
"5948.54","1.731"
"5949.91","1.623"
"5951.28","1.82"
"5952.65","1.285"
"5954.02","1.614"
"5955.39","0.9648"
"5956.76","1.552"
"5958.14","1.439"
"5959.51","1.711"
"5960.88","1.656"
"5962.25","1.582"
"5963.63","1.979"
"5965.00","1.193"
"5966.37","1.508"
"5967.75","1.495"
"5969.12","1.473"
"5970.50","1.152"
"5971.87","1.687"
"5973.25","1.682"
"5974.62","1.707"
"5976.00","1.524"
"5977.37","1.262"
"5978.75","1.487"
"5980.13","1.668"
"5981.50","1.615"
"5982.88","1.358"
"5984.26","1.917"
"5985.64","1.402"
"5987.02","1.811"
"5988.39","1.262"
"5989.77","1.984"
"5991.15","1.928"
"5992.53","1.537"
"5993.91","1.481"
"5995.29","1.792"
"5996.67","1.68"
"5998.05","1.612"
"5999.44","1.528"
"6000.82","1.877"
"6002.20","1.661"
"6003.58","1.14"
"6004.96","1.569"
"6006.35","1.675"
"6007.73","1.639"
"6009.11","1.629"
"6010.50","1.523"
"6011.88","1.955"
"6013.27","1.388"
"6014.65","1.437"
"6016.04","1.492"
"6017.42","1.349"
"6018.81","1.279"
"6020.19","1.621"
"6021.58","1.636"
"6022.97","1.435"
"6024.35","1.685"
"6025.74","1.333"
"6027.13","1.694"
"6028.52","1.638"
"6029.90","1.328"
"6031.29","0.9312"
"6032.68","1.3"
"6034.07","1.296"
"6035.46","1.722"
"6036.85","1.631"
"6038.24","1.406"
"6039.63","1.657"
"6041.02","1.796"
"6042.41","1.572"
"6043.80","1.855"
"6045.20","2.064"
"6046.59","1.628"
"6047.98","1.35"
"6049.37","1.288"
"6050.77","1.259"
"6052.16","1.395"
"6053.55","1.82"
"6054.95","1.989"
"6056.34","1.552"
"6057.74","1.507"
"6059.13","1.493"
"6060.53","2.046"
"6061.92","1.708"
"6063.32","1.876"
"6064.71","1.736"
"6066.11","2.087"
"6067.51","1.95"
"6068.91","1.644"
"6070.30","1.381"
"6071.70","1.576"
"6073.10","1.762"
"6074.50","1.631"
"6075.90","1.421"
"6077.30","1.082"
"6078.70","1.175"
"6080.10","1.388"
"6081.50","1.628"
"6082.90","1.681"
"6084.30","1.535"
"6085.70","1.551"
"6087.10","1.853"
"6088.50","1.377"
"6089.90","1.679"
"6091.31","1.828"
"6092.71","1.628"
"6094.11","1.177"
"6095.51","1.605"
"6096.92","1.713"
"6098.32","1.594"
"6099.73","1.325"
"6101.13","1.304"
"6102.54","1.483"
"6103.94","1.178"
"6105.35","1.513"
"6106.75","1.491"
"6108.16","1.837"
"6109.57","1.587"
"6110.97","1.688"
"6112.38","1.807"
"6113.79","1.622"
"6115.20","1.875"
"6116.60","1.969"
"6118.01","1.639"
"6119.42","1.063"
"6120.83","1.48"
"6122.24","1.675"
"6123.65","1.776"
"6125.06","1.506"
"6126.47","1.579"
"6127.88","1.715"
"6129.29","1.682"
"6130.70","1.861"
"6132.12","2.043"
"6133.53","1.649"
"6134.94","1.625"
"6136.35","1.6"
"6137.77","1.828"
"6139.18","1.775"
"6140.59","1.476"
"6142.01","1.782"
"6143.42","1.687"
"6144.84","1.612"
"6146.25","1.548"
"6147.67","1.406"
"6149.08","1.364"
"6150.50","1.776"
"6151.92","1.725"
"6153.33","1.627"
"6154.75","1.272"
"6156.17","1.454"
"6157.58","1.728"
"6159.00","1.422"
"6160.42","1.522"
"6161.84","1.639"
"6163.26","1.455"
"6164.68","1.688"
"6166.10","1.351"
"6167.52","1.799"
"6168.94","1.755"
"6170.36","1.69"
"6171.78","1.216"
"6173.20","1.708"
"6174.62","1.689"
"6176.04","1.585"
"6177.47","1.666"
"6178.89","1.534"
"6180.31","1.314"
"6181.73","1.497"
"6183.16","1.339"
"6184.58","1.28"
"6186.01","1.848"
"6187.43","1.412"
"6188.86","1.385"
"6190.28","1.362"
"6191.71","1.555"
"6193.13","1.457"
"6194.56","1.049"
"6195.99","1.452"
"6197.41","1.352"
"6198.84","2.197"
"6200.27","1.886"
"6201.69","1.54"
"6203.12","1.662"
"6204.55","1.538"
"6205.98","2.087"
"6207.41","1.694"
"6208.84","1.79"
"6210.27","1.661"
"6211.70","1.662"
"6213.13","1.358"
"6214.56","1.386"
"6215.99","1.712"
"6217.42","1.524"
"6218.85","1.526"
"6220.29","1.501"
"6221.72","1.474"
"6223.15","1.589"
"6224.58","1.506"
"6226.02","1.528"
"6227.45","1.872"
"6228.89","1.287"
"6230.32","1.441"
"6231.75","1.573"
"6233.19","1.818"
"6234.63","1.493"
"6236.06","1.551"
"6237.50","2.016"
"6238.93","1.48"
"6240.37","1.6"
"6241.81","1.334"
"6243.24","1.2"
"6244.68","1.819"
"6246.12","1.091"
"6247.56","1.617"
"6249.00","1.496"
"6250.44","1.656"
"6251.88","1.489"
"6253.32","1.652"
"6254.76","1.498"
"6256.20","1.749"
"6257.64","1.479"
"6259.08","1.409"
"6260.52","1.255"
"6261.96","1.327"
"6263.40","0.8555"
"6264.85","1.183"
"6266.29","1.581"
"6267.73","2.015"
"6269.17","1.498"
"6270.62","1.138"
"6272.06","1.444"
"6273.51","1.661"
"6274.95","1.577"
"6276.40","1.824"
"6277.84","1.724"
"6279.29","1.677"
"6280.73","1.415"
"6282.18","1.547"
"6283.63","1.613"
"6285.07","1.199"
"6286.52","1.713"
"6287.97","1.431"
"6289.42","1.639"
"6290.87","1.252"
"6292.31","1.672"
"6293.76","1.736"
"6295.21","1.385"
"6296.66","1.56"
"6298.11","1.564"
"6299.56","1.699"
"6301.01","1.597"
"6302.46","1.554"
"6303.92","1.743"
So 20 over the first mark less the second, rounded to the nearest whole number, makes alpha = 230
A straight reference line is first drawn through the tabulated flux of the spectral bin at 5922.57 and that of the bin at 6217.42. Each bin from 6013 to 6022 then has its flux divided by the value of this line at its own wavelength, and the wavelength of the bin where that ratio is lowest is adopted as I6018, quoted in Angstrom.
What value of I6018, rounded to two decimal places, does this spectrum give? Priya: 6018.81 Angstrom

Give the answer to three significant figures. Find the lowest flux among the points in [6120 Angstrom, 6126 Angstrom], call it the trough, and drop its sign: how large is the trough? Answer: 1.48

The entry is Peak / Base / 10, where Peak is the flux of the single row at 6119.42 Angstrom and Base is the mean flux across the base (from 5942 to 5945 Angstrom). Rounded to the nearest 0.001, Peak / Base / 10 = 0.067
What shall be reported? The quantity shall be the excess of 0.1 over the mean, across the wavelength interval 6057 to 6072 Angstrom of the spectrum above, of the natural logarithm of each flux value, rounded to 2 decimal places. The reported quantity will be -0.44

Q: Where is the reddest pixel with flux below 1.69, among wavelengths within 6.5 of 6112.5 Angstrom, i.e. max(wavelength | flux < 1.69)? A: 6118.01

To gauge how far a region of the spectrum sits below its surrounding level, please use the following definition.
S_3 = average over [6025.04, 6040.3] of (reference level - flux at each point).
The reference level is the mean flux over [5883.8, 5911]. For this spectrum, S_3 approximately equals 0.10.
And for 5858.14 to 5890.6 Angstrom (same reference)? 0.02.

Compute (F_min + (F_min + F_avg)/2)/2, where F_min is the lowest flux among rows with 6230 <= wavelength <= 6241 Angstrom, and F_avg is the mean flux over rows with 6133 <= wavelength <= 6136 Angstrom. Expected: 1.49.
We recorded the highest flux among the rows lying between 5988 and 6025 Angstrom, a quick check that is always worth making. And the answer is 1.984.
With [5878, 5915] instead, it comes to 1.778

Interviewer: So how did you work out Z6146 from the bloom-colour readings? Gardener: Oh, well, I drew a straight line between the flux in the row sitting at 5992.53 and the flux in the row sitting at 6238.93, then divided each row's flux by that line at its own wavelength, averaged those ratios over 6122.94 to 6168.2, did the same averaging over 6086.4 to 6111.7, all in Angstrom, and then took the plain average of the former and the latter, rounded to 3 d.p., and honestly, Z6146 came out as 1.052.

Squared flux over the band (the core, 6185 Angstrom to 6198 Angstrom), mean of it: 2.08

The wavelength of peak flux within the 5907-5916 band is 5915.76 Angstrom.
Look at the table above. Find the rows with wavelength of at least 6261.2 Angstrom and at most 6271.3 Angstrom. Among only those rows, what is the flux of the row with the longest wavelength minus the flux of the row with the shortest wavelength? -0.19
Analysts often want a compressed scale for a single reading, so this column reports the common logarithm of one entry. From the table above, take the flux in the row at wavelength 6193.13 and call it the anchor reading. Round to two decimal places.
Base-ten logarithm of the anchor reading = 0.16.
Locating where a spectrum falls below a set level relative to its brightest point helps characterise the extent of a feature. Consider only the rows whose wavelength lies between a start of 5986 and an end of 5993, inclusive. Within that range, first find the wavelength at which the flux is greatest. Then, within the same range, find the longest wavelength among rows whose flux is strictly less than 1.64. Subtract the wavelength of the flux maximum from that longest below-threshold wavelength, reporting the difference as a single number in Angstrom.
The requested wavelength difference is 2.8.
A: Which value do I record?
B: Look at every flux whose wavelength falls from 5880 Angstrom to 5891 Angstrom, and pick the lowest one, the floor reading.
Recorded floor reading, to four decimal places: 0.8275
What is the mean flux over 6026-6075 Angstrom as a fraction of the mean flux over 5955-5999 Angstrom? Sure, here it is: 1.03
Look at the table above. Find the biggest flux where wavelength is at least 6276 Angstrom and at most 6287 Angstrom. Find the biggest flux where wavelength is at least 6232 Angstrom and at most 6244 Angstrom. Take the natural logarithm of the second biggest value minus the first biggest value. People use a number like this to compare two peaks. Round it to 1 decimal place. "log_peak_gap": -1.7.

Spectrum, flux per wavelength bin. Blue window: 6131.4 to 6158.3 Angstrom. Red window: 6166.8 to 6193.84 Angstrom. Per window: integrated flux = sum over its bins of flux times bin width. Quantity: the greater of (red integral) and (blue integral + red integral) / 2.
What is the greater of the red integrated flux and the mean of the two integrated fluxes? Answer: 42.6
